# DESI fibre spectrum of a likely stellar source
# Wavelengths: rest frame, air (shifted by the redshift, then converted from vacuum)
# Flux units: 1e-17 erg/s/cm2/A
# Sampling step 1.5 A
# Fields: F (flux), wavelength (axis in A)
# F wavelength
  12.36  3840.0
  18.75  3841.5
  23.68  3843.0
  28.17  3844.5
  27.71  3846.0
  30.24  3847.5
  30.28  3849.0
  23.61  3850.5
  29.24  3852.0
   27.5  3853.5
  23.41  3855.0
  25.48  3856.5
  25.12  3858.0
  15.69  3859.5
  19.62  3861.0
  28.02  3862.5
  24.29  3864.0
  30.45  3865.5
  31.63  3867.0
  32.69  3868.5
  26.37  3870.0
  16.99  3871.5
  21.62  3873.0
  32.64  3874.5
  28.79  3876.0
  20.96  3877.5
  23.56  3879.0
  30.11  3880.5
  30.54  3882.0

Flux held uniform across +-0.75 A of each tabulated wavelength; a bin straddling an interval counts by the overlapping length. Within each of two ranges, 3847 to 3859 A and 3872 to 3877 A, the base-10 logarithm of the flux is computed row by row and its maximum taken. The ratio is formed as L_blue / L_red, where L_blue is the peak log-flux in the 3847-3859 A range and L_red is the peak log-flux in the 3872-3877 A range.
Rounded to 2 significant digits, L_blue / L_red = 0.98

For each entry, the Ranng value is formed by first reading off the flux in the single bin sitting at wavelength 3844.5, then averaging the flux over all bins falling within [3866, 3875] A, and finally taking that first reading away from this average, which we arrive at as -1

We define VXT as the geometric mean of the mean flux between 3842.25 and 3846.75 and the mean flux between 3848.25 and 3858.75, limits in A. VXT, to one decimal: 26.4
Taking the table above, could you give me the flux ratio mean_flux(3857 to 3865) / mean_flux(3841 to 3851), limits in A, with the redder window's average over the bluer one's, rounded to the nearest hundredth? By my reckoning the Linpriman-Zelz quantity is 0.87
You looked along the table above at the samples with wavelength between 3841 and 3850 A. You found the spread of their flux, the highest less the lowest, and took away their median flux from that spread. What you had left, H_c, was -16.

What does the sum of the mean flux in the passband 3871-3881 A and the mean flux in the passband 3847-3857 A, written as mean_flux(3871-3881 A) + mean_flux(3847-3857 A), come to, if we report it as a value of 52.1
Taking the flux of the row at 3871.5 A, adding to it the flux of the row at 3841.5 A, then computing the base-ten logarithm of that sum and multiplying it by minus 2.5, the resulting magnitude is -3.9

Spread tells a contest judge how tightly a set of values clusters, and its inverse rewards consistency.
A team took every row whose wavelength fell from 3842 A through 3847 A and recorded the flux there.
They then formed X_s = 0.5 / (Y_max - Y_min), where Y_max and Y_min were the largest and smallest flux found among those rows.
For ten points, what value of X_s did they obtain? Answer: 0.11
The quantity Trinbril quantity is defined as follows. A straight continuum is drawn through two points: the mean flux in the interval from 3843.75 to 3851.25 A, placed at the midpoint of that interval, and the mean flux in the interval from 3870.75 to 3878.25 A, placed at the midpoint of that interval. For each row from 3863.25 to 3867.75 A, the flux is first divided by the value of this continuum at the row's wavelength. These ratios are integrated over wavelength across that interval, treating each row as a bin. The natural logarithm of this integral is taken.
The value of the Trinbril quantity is 1.63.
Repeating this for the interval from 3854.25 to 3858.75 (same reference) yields 1.42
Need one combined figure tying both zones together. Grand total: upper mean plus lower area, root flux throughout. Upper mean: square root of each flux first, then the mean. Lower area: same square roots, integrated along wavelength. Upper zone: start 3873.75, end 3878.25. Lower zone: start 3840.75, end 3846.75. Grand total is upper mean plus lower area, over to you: 34.9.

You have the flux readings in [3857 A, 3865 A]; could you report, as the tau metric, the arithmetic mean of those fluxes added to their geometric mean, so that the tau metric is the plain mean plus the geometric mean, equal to 45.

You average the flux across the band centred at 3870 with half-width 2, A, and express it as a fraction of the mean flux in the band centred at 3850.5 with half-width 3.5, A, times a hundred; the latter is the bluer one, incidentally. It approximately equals 90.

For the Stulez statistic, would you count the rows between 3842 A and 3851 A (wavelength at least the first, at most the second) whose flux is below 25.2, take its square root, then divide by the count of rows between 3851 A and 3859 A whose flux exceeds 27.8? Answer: 1.4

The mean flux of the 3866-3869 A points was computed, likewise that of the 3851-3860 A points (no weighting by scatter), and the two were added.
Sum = 56.6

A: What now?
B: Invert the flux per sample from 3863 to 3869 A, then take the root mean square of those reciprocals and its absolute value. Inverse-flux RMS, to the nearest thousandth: 0.034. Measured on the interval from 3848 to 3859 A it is 0.038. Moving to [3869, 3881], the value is 0.042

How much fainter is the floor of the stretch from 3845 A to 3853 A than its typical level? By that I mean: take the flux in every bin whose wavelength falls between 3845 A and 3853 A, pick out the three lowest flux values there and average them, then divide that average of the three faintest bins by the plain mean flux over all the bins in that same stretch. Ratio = 0.95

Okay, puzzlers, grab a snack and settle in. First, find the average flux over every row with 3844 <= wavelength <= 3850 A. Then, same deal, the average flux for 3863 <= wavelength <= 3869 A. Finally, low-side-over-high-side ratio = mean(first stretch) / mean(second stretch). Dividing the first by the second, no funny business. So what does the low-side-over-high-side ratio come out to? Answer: 0.98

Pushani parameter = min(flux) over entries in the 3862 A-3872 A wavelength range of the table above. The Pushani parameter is 16.99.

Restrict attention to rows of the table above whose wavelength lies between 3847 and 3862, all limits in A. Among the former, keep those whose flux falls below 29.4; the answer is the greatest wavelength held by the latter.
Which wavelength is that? 3861.0 A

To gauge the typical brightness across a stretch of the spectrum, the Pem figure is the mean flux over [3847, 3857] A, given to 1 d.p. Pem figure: 27.1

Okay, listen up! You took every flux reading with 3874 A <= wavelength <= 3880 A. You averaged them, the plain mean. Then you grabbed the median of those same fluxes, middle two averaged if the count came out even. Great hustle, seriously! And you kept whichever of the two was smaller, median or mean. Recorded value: 26.2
